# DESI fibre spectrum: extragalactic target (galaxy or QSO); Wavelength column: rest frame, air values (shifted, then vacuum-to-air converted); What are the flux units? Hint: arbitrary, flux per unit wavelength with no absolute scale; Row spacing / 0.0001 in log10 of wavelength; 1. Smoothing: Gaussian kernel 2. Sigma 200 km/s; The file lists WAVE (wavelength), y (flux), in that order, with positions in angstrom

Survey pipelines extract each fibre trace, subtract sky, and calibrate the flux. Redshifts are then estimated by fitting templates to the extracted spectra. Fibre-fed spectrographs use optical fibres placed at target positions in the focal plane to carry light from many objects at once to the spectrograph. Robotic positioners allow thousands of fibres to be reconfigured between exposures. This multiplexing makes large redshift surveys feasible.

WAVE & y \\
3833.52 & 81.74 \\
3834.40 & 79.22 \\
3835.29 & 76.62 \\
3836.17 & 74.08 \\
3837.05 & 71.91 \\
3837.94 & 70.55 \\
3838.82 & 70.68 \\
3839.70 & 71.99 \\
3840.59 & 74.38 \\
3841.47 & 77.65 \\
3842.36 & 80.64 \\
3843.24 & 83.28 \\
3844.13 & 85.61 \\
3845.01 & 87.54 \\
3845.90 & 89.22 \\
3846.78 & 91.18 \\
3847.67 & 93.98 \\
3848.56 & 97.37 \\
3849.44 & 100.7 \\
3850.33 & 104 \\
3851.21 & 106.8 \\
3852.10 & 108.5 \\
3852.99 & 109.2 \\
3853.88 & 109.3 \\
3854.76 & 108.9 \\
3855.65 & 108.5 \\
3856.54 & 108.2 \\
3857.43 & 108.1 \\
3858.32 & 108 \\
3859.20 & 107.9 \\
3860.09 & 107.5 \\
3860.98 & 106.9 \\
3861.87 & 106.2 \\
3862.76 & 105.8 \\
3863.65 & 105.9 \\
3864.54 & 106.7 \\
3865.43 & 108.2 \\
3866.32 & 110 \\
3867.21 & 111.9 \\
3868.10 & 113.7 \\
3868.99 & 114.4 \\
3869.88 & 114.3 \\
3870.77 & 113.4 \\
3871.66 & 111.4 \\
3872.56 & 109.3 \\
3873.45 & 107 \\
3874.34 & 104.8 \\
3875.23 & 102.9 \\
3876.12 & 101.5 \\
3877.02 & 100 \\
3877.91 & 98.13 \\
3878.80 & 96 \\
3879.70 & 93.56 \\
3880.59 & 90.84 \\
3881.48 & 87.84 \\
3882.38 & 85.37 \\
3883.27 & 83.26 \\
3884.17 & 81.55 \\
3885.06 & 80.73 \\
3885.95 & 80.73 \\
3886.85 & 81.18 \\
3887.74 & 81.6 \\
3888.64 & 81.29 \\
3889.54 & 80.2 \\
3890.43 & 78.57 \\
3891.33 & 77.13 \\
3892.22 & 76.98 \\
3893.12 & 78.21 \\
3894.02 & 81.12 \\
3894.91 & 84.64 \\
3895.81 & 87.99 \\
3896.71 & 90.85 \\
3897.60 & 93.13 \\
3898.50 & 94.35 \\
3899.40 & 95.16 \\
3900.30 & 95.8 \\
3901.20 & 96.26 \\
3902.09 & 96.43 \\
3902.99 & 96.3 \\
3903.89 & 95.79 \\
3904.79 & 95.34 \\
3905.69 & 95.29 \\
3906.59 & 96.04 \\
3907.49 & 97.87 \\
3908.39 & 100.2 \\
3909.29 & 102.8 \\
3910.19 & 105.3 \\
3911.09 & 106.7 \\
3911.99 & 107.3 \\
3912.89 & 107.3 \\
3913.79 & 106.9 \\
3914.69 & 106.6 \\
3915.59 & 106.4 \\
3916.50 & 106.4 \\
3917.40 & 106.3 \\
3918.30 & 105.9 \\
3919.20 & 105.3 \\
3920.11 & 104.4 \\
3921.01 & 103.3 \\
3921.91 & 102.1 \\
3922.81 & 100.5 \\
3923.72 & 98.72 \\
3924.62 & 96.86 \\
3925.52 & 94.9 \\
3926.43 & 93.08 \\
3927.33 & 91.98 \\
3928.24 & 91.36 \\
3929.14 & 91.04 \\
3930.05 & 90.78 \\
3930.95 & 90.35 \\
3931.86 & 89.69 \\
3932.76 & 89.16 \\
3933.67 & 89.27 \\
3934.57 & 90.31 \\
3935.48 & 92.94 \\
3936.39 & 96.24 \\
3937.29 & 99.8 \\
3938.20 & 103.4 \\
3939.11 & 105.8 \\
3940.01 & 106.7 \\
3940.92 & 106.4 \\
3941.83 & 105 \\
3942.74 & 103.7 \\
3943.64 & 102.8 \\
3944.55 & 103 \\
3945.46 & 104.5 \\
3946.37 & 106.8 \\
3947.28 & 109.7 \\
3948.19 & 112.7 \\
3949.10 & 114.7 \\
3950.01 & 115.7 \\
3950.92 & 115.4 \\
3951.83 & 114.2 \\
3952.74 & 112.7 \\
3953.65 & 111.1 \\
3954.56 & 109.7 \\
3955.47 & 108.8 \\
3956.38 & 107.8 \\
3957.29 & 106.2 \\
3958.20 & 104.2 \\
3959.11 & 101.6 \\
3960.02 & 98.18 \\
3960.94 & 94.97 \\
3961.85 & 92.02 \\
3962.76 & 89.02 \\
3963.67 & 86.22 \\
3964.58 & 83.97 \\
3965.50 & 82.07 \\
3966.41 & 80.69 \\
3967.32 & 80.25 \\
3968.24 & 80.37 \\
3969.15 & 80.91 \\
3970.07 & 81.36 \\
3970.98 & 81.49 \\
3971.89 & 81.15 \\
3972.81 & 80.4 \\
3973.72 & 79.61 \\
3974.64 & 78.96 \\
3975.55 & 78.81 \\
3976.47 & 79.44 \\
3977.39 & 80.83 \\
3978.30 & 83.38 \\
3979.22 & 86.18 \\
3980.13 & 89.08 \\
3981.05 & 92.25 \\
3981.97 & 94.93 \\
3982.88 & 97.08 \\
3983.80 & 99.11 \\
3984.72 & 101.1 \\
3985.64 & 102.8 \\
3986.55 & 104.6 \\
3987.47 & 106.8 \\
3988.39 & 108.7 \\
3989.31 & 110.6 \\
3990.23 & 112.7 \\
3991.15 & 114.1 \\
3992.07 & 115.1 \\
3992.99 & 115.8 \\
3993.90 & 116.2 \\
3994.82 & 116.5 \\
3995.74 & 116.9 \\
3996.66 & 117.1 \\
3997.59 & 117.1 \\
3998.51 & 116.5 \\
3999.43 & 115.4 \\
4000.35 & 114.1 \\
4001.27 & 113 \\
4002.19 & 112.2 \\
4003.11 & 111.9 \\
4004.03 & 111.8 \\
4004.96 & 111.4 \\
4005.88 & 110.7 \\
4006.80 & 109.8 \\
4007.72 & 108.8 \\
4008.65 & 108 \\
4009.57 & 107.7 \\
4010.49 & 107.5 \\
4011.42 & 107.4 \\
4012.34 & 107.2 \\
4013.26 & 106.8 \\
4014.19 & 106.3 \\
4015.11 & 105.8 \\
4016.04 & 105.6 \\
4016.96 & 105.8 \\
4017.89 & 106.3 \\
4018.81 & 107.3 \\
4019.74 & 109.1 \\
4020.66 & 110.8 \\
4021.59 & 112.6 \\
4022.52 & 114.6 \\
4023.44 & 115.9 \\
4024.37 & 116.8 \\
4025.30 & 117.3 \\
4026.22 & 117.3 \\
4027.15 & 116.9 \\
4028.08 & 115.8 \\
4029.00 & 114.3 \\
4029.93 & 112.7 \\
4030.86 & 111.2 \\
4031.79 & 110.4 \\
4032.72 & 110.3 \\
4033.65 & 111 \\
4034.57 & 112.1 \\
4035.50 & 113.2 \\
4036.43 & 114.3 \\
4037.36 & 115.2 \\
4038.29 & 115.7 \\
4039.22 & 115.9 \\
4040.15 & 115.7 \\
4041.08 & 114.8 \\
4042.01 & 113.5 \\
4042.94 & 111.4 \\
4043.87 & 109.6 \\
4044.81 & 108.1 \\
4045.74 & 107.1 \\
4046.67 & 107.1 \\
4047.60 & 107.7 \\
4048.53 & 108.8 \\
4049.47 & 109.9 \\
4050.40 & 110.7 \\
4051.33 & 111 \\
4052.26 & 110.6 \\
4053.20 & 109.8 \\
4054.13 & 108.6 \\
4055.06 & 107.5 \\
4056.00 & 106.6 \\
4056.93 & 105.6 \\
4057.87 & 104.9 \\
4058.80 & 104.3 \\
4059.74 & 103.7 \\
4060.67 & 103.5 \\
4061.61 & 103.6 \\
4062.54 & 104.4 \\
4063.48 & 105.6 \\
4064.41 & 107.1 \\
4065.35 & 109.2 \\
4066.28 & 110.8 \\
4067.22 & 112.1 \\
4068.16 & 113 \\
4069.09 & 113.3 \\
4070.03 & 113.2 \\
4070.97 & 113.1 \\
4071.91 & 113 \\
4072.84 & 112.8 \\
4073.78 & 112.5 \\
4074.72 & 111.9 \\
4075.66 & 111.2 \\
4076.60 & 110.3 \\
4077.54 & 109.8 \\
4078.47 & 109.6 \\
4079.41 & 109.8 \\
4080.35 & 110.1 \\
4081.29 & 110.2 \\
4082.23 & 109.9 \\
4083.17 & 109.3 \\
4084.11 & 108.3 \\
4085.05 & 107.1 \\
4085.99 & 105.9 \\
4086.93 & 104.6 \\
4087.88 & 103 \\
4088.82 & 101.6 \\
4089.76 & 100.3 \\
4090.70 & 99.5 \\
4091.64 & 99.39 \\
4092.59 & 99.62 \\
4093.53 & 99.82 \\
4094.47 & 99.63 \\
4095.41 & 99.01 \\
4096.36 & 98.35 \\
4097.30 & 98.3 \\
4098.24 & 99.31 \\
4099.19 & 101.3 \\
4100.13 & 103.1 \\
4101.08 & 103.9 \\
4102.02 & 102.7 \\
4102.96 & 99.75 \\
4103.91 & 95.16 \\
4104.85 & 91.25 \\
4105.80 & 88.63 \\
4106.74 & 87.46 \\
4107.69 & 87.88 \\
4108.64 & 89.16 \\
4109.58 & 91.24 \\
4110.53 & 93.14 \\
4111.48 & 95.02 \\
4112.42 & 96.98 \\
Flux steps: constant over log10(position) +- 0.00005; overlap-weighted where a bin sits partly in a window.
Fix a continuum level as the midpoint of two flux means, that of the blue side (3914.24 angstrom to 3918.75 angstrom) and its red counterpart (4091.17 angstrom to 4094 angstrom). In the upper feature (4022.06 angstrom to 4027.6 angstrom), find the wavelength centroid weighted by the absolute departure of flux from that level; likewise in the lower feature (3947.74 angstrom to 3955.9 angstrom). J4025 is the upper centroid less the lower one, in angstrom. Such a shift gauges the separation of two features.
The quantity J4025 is 73.5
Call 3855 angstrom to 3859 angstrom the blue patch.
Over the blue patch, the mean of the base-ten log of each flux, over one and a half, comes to 1.36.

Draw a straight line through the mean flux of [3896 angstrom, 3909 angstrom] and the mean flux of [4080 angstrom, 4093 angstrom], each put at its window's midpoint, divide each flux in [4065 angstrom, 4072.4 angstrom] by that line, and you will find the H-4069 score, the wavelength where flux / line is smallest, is 4065.35 angstrom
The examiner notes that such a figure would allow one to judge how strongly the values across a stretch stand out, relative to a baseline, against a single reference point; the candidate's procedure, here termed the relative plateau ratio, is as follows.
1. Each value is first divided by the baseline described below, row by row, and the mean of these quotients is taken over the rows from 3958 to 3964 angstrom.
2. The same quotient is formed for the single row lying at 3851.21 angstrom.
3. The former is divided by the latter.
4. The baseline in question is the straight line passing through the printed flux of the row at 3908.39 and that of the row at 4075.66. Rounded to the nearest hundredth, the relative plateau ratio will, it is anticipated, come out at 0.83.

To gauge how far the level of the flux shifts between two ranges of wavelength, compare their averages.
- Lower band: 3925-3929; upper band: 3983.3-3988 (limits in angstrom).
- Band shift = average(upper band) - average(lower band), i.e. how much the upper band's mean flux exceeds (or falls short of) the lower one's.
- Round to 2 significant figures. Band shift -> 10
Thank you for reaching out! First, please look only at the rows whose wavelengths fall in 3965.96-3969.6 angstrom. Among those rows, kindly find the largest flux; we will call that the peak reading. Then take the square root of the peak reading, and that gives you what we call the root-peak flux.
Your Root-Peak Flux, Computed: 9.0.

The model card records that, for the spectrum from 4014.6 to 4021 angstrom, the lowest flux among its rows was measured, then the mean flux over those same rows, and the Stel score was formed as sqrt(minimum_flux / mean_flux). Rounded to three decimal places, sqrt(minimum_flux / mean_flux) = 0.992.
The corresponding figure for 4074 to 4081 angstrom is 0.996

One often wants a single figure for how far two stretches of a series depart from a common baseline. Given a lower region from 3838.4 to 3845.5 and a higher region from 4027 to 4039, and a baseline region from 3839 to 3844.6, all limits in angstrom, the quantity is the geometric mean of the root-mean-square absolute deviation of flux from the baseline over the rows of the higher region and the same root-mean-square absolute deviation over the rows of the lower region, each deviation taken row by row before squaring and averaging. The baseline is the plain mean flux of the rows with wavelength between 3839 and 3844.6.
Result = 14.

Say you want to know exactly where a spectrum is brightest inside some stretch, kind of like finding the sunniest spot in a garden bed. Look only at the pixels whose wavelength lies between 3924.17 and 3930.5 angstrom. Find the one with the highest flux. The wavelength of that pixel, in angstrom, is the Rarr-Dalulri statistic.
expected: 3924.62 angstrom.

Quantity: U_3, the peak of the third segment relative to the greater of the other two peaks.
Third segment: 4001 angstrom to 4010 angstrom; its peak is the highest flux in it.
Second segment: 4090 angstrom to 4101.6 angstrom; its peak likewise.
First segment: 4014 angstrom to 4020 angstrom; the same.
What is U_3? 1.04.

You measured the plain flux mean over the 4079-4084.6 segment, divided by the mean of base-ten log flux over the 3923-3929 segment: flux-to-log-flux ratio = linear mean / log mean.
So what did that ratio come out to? 55.5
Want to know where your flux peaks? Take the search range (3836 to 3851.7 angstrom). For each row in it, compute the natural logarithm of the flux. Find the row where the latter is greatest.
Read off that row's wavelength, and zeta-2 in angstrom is 3851.21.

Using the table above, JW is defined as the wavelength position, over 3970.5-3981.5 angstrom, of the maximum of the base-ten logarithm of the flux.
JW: 3981.05 angstrom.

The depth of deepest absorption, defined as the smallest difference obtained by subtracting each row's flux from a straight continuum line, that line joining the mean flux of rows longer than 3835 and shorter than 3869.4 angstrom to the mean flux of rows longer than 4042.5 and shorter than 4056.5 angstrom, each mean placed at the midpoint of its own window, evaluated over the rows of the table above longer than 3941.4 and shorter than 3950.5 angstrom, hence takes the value -13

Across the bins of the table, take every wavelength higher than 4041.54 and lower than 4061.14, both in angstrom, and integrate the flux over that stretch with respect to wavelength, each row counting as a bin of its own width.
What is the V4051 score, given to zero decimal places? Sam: 2118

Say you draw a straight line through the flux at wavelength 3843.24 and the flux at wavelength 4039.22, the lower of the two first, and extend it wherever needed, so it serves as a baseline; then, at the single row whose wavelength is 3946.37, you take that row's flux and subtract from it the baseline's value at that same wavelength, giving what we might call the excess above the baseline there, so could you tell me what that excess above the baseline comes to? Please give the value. 6.4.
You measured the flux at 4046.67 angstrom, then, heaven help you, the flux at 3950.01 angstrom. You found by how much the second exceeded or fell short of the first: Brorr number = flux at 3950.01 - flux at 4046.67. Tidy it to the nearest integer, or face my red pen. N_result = 9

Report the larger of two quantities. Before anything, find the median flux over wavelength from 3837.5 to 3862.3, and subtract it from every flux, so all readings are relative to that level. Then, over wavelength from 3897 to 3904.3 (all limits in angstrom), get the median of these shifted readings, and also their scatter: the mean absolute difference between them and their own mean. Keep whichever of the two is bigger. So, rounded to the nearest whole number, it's 1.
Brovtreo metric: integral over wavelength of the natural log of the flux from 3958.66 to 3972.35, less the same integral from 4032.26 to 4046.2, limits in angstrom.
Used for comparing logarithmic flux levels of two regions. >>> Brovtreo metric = -4.9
